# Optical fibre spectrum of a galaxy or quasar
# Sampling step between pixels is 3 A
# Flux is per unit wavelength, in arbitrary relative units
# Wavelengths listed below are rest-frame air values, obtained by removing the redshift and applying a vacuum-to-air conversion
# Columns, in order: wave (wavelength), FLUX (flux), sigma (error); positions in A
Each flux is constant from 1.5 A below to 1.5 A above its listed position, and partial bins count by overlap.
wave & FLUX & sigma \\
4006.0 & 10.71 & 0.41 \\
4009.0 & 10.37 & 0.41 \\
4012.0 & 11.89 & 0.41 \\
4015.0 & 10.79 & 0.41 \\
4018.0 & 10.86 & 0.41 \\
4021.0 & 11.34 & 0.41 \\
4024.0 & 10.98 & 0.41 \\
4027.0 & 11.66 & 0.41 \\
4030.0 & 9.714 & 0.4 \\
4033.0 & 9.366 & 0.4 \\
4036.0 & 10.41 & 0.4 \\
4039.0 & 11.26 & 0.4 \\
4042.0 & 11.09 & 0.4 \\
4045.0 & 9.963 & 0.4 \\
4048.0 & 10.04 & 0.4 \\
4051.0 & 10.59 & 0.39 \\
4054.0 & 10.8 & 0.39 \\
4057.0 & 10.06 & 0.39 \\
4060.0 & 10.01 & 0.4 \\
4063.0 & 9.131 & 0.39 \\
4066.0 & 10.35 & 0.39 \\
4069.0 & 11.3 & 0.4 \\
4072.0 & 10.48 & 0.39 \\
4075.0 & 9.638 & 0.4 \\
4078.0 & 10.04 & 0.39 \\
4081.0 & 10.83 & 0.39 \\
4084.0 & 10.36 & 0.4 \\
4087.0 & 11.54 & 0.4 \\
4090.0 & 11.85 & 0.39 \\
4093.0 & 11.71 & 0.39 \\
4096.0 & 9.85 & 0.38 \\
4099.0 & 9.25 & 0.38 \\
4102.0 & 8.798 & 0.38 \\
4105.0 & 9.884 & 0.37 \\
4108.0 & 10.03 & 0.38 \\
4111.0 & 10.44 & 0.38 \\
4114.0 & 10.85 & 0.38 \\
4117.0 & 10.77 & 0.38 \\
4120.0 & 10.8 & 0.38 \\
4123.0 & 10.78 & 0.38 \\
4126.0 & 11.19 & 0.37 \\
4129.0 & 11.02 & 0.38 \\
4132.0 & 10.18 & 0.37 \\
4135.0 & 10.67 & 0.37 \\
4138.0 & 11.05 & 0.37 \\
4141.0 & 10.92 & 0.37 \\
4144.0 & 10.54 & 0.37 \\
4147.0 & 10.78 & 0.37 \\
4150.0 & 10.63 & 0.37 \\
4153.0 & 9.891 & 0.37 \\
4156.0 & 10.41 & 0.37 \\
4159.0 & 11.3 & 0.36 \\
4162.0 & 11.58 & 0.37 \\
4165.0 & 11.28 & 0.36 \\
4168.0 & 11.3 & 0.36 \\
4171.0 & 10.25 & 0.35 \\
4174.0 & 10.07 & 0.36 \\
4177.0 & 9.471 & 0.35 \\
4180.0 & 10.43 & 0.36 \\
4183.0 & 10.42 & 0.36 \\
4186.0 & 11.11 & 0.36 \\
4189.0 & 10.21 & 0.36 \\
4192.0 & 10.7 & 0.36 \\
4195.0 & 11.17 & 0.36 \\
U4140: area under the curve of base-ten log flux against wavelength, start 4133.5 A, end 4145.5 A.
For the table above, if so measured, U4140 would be 12.4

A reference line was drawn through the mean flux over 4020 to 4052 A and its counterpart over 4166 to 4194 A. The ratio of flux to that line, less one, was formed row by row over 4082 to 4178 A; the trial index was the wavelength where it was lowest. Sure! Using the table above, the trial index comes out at 4102.0 A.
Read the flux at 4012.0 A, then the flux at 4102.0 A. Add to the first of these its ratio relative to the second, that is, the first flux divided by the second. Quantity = 13.2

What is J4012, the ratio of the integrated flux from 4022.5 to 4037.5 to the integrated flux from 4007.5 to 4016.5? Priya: 1.58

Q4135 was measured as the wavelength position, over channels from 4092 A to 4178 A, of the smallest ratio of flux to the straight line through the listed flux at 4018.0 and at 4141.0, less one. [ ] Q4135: 4102.0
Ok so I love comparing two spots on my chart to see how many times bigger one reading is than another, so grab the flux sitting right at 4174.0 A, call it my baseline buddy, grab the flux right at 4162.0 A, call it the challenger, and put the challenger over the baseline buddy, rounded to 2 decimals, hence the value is 1.15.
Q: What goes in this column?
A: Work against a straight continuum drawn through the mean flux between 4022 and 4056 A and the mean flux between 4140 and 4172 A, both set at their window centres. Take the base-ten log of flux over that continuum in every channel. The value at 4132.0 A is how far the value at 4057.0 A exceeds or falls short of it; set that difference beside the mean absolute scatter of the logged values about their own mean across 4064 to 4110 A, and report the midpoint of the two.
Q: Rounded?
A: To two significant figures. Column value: 0.016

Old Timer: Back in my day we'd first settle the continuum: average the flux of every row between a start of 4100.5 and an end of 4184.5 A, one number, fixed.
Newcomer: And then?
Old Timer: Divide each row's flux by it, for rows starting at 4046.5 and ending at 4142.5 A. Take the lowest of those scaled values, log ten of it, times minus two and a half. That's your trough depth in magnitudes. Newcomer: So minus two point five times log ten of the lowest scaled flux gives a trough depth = 0.198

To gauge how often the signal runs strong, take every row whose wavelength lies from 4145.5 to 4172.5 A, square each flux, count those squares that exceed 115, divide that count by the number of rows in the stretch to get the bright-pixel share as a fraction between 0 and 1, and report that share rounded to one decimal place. 0.6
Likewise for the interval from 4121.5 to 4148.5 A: 0.7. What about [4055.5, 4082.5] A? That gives 0.2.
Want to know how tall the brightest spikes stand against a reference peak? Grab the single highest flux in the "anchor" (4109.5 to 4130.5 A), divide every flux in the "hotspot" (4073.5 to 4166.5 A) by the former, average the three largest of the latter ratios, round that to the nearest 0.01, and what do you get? 1.05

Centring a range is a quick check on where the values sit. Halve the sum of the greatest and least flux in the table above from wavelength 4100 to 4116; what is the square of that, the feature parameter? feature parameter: 97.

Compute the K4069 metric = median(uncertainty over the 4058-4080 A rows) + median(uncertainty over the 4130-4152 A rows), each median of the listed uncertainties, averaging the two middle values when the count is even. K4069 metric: 0.760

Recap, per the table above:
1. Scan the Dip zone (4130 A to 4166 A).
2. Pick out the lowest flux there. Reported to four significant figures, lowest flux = 9.891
